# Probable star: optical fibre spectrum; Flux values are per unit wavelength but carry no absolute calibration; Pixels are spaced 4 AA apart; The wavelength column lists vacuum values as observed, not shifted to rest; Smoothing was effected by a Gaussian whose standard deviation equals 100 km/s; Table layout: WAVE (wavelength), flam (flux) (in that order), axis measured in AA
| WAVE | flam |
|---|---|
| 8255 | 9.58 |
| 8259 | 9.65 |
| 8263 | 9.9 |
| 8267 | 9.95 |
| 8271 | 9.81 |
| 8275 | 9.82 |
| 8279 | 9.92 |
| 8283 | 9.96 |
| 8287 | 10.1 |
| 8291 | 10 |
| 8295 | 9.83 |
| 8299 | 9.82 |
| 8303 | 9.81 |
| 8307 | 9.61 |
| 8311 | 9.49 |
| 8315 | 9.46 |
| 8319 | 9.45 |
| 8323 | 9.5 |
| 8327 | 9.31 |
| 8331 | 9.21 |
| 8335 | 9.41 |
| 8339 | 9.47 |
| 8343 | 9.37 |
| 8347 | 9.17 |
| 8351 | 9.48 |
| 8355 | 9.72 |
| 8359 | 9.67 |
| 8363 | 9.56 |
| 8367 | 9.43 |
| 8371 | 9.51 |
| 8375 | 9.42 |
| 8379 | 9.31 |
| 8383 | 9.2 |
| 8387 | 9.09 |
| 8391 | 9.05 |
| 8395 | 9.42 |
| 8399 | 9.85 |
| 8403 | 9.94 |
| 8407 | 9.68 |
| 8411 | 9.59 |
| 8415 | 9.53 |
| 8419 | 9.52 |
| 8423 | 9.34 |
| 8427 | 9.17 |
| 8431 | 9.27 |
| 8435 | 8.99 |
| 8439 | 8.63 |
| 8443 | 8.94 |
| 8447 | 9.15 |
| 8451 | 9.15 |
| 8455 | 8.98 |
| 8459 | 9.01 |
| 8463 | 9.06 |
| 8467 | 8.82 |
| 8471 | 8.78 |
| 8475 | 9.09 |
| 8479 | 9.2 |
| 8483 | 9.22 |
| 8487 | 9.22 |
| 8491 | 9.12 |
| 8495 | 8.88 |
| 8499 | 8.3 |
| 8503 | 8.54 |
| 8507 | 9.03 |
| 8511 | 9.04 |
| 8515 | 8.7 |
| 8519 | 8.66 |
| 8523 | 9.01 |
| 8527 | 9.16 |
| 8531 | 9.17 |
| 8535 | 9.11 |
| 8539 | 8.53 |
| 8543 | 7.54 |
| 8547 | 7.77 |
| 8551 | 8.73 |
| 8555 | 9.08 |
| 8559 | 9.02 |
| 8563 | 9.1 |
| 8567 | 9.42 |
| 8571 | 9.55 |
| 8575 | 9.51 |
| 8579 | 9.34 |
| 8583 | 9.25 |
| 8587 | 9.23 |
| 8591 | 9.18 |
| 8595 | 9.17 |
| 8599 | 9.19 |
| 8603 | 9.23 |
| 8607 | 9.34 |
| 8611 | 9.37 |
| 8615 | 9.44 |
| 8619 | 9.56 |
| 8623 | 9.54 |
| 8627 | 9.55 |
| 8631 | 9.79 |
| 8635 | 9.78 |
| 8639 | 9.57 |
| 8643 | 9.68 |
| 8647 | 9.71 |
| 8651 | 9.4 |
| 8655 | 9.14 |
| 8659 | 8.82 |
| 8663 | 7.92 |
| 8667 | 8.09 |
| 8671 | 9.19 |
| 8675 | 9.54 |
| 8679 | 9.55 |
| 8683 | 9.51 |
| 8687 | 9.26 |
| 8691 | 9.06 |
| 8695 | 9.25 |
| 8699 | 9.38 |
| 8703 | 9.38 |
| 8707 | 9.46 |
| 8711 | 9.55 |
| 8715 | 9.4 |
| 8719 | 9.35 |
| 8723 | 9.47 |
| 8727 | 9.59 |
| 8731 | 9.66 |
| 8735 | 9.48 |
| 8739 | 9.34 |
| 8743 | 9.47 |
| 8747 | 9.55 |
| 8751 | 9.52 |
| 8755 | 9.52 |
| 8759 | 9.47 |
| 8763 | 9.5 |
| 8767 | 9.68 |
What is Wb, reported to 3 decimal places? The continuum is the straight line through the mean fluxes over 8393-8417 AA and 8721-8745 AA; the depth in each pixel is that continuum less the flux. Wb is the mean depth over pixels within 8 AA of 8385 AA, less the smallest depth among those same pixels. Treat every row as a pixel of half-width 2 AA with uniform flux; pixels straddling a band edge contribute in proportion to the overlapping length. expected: 0.144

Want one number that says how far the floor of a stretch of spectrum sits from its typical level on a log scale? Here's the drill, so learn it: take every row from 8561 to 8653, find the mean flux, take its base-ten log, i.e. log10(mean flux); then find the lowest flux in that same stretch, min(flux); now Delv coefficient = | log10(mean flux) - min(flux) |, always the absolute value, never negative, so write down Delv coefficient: 8.1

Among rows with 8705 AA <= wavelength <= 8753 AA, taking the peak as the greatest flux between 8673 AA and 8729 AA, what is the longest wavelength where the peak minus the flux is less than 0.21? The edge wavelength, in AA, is 8751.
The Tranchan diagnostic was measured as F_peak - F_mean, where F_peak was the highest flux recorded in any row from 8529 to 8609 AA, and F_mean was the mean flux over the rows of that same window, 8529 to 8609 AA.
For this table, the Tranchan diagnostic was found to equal 0.53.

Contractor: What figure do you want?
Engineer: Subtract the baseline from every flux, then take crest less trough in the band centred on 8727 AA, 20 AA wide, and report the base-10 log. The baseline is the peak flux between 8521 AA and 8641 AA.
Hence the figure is -0.51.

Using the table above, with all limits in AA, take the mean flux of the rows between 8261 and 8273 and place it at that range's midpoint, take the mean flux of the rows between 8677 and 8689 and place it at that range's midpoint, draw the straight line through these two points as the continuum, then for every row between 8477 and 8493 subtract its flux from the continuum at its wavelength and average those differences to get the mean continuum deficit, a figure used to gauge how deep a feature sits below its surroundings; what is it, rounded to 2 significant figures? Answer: 0.46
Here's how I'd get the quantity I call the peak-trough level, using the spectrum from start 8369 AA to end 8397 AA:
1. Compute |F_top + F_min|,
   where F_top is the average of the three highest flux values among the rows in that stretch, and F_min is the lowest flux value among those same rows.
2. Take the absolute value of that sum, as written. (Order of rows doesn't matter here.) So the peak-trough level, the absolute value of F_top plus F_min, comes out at 18.5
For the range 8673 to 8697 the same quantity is 18.6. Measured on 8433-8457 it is 17.7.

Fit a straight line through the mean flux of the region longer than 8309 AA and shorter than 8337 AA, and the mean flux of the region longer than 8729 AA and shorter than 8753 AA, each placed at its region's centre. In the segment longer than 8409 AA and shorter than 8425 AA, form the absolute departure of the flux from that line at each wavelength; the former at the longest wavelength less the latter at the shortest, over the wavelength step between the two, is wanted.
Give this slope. -0.006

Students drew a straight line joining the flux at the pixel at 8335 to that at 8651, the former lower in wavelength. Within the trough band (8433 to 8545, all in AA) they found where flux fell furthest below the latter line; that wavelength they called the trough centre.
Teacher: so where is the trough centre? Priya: 8543 AA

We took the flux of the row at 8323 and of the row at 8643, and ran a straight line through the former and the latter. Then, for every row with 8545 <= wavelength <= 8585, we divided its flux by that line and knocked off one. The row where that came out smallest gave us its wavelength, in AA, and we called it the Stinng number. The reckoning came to 8547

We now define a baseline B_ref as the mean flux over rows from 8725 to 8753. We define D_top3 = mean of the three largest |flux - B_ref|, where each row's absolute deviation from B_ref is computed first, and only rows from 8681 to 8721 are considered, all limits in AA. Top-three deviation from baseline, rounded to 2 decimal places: 0.33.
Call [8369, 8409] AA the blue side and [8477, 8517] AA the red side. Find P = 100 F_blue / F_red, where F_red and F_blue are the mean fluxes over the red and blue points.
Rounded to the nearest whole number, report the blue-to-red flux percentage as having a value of 106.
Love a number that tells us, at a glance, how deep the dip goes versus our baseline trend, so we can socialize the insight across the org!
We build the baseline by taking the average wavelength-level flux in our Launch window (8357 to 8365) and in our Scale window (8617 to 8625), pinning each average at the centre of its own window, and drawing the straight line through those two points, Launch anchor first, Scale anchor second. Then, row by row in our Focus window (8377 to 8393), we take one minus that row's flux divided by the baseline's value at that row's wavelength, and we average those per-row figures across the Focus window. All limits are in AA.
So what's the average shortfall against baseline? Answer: 0.046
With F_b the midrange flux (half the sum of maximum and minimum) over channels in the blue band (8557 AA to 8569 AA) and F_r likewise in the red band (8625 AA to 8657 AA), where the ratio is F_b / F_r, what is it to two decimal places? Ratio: 0.97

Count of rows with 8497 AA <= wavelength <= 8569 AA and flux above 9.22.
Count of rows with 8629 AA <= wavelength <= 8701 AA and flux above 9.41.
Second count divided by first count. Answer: 8.00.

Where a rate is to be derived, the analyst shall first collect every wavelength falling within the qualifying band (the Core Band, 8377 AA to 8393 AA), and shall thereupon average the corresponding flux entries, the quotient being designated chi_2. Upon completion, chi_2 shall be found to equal 9.16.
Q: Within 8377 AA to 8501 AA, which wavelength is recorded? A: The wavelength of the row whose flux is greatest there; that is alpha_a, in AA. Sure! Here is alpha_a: 8403 AA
